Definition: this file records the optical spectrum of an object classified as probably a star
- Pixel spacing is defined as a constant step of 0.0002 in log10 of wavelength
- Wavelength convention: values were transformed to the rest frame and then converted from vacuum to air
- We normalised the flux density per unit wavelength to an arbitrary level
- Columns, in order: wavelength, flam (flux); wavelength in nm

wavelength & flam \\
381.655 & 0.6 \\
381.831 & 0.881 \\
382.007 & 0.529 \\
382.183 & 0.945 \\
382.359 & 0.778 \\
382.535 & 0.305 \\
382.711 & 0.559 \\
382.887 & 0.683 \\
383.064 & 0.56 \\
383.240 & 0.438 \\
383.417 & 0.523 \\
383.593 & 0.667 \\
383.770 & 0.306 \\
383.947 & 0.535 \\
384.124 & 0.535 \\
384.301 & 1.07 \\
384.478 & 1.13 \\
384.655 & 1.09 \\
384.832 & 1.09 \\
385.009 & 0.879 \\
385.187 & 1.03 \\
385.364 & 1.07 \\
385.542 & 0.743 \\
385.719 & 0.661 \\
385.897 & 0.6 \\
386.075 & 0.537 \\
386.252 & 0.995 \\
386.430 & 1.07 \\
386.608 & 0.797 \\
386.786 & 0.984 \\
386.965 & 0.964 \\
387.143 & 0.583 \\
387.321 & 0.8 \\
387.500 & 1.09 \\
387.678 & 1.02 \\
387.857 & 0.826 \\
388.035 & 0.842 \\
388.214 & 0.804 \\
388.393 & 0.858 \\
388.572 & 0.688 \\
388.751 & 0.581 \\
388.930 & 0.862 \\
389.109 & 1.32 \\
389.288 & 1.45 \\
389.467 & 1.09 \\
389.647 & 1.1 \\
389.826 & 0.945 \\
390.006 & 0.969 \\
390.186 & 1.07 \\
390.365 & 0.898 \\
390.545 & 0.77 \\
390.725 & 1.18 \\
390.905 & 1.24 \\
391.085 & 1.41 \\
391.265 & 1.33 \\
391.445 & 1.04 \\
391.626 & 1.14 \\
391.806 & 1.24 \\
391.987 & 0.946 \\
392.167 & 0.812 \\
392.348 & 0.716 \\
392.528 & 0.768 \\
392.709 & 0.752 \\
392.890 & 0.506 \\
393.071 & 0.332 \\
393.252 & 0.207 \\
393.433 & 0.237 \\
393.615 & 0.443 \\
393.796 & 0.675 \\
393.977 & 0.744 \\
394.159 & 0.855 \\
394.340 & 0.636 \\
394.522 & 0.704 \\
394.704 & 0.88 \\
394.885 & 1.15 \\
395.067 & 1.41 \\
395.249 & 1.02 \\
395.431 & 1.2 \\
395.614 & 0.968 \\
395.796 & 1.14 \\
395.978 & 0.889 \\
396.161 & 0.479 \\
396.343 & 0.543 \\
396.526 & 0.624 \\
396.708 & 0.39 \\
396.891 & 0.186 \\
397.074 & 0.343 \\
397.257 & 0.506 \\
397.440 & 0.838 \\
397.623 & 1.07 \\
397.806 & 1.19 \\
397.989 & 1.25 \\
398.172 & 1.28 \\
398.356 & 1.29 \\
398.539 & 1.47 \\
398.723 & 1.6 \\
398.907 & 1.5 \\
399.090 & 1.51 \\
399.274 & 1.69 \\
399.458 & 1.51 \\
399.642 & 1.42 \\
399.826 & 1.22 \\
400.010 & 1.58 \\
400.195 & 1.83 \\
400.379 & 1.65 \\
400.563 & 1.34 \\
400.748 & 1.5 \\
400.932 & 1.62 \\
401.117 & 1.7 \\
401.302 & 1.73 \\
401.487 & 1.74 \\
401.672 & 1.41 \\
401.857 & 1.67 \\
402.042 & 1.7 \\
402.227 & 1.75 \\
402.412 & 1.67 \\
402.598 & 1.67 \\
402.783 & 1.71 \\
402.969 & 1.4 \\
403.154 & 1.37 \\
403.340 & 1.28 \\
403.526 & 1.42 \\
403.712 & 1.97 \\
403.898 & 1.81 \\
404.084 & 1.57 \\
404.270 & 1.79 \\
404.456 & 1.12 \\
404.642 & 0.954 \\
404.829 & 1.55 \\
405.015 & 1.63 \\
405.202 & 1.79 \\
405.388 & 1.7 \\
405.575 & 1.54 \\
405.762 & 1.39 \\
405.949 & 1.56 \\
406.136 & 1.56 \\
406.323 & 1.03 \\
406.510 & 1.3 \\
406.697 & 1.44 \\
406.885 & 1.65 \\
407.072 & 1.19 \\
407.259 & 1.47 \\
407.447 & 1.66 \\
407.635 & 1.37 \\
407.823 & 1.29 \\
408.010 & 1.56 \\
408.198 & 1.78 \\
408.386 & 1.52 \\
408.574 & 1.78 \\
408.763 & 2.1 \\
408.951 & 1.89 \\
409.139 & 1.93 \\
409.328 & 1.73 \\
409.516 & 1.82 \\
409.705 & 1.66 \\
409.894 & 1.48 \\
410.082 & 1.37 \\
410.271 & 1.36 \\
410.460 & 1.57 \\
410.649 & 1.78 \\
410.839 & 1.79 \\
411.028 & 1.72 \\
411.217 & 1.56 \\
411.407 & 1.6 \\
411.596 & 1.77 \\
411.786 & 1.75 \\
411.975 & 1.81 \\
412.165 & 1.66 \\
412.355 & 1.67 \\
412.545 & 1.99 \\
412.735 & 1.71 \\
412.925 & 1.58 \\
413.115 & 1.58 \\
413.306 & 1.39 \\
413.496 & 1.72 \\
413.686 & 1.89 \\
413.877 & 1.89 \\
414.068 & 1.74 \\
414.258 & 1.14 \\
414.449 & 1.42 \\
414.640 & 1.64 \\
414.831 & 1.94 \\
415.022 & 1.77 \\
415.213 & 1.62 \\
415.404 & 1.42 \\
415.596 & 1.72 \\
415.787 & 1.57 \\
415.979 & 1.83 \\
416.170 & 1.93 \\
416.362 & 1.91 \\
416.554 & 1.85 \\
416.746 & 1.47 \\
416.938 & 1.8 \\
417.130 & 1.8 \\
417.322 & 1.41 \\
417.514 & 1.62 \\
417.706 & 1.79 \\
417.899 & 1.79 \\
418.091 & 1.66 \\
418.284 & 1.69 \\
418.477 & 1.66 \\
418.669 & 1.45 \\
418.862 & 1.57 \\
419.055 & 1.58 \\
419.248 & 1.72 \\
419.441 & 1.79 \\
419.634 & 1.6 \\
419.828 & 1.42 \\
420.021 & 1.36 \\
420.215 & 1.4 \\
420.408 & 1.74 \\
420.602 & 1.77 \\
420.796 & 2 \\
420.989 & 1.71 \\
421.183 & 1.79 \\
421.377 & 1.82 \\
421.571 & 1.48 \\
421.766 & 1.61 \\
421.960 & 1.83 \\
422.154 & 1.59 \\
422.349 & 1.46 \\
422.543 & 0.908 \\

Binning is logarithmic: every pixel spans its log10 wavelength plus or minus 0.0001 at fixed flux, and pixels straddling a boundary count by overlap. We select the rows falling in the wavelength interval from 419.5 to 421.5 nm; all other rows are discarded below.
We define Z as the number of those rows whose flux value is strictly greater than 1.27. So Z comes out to 10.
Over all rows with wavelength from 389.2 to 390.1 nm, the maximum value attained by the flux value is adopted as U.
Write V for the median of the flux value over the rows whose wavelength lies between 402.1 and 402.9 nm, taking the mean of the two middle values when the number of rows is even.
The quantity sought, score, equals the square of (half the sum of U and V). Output 2.5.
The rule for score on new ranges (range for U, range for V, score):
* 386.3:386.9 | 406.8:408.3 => 1.7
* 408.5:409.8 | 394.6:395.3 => 2.5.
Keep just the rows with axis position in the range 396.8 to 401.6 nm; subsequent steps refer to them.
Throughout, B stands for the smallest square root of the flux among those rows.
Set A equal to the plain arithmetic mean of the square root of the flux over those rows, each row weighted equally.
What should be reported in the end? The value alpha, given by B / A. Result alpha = 0.38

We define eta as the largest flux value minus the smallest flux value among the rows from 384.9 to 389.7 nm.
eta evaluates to 0.91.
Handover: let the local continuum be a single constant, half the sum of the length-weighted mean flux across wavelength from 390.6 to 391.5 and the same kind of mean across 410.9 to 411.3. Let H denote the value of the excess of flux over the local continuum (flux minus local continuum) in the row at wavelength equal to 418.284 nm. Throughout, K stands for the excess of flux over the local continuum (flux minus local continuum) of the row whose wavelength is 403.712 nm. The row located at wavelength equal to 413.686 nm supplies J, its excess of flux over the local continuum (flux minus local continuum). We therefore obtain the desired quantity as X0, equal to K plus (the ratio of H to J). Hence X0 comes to 1.08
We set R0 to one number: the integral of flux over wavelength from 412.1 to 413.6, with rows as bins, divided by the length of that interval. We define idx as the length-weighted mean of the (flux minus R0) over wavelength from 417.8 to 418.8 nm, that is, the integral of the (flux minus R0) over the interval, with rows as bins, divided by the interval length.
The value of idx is 0.0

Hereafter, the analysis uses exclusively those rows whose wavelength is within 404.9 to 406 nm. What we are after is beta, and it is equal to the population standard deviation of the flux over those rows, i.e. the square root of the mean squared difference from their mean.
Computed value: 0.13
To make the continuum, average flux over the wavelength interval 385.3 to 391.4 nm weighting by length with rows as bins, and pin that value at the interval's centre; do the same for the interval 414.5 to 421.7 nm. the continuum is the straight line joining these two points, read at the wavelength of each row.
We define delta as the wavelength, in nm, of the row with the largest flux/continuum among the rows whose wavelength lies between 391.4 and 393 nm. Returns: 391.806 nm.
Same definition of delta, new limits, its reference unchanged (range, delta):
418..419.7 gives 419.441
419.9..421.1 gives 420.796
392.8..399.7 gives 399.274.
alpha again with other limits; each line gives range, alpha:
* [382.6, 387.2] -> 0.64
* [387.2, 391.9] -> 0.76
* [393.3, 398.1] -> 0.50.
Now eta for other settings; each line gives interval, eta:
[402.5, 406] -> 1.02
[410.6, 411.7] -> 0.23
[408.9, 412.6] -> 0.63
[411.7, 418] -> 0.85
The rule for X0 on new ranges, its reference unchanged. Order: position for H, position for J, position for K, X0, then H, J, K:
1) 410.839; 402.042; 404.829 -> 1.46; 0.35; 0.26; 0.1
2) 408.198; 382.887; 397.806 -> -0.70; 0.34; -0.76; -0.3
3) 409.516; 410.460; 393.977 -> 2.28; 0.38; 0.13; -0.7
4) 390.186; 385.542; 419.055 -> 0.67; -0.37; -0.70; 0.1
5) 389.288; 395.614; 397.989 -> -0.21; 0.01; -0.48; -0.2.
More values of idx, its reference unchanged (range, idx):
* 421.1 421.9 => 0.0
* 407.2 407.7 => -0.2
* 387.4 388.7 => -0.8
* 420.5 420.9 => 0.2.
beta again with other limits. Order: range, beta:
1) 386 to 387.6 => 0.19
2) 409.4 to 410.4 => 0.18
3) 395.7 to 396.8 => 0.26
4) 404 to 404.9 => 0.31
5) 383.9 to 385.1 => 0.25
